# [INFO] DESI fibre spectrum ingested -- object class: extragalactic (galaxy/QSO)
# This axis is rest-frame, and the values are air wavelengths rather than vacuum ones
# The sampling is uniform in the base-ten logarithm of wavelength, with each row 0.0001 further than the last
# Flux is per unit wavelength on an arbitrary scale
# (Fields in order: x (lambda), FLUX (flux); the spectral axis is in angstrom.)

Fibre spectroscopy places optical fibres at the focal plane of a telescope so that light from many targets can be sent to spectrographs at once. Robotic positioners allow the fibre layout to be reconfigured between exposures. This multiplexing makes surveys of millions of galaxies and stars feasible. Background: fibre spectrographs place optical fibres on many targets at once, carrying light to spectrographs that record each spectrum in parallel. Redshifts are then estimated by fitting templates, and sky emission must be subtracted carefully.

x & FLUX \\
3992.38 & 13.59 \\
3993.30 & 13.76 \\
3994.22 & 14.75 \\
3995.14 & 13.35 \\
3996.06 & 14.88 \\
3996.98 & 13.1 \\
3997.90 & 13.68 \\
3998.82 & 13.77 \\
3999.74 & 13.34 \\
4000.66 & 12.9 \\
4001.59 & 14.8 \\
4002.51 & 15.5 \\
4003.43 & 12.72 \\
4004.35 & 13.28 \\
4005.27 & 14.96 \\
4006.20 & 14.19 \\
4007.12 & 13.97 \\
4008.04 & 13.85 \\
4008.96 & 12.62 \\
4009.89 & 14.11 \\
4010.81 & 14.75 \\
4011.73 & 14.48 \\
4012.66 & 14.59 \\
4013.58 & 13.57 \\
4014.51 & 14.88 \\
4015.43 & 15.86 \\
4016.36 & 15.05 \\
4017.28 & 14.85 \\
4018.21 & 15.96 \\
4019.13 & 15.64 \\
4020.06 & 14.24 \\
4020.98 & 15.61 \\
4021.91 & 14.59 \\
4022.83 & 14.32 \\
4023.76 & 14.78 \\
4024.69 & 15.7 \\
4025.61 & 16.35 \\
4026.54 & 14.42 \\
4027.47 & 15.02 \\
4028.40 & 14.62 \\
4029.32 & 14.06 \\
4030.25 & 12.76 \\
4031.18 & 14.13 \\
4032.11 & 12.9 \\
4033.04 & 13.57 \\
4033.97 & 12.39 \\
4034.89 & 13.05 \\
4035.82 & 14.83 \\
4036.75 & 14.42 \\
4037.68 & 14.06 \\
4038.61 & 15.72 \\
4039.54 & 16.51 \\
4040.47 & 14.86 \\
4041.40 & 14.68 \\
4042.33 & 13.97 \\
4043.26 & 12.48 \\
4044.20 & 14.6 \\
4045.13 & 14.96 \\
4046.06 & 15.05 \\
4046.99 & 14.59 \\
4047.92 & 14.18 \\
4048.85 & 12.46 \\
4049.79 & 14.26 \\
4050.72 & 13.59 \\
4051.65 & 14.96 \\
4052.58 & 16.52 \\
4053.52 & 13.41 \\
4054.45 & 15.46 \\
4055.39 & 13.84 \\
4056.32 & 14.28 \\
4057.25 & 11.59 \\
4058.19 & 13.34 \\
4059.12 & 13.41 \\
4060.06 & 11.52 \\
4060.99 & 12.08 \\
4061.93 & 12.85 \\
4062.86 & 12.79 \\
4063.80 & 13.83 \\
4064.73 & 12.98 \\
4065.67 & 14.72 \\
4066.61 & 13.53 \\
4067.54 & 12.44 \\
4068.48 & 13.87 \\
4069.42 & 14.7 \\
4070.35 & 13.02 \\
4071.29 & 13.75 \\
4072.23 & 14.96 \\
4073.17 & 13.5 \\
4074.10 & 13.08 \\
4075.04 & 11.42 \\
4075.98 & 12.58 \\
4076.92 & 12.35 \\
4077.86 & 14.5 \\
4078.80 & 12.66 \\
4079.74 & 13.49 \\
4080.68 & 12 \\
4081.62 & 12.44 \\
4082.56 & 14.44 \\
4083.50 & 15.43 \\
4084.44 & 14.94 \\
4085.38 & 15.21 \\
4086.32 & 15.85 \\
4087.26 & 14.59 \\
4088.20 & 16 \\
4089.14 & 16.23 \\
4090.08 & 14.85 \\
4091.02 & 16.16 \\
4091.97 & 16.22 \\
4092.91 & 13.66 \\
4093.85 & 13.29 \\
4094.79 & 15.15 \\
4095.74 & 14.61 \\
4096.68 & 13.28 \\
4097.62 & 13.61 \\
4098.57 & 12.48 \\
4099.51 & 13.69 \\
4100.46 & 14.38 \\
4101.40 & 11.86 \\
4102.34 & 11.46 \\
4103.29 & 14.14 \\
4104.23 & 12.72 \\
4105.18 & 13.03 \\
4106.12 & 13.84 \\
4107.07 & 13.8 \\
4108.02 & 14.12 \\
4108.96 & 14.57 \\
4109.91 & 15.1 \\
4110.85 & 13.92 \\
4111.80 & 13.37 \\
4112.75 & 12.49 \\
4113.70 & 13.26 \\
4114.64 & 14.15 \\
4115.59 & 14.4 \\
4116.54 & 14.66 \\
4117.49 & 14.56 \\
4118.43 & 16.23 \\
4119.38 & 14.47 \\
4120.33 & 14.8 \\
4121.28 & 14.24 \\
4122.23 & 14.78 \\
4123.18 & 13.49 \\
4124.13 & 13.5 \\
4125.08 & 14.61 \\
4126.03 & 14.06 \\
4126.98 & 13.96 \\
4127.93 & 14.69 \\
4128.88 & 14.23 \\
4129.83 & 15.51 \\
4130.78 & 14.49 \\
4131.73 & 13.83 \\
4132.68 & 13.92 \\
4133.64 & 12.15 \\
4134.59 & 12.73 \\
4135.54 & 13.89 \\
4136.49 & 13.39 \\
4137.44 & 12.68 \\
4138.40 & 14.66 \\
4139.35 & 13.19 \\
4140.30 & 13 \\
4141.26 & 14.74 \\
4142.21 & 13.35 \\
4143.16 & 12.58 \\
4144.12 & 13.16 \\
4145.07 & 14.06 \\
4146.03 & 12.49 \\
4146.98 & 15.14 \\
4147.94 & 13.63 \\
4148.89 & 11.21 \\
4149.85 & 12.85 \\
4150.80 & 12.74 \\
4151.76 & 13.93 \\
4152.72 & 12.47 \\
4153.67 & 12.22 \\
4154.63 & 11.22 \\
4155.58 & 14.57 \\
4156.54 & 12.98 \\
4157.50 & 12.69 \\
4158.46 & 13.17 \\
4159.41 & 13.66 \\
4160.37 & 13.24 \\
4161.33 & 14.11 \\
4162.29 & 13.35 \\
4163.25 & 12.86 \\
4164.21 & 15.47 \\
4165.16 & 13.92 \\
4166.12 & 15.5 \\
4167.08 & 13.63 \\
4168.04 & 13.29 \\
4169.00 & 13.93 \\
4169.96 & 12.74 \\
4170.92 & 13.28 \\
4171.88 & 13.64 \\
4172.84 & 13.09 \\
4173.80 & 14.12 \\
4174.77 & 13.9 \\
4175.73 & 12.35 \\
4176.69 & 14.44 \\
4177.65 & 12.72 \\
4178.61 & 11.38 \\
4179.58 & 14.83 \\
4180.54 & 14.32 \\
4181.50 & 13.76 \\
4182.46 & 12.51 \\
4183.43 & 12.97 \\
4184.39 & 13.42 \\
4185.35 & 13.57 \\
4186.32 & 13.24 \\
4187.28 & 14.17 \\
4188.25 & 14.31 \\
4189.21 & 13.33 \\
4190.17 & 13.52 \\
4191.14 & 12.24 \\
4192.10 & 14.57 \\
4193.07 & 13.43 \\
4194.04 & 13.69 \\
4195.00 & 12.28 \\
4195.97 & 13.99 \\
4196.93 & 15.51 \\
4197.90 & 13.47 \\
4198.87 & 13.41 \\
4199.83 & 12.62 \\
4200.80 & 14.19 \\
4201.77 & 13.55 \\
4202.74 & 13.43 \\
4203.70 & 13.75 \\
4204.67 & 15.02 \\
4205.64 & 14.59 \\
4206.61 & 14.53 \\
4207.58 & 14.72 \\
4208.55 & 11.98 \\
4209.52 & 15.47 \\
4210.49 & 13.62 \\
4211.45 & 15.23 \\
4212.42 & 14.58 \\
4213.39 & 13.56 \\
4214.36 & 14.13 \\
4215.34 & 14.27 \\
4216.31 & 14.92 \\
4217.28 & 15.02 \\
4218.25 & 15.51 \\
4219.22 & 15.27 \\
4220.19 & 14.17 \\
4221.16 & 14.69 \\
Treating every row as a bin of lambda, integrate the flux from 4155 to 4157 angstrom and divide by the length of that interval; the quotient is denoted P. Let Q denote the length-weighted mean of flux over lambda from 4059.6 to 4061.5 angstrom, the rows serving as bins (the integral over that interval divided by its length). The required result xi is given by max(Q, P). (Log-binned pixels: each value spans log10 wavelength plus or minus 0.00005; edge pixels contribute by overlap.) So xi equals 13.7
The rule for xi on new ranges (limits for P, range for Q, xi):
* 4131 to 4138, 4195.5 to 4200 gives 13.9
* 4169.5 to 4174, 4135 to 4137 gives 13.6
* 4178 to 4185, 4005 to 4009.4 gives 13.9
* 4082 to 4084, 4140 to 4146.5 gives 14.8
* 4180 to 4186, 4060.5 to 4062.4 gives 13.4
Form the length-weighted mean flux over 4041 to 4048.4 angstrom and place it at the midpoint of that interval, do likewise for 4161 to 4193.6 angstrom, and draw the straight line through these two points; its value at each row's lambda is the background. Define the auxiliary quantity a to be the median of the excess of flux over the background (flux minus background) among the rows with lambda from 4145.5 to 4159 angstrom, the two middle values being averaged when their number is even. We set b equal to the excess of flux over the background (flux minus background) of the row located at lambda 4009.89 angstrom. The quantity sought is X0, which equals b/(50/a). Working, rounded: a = -0.93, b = -0.4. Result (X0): 0.007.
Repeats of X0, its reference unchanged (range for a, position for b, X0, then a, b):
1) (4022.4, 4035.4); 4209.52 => -0.007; -0.18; 2.1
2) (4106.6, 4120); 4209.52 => 0.015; 0.35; 2.1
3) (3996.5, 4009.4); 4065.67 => -0.009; -0.84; 0.5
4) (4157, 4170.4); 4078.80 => 0.005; -0.17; -1.5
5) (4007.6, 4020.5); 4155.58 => 0.003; 0.18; 0.9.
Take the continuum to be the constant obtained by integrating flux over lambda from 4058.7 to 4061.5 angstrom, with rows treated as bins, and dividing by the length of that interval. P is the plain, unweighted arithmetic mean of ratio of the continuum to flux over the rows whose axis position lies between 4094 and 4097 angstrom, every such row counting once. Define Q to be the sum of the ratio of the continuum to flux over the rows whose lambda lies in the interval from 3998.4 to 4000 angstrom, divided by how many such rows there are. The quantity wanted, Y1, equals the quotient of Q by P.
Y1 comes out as 1.06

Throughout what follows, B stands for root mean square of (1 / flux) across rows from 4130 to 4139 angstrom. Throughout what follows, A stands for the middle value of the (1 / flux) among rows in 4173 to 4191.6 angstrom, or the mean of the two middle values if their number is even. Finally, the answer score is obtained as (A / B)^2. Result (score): 0.99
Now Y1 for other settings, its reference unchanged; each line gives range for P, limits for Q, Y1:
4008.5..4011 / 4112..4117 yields 1.00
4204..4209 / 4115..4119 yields 0.94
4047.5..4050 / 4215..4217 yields 0.93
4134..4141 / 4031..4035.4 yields 1.01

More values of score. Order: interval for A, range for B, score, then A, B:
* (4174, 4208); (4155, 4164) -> 0.97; 0.074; 0.075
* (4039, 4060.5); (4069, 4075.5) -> 0.88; 0.070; 0.075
